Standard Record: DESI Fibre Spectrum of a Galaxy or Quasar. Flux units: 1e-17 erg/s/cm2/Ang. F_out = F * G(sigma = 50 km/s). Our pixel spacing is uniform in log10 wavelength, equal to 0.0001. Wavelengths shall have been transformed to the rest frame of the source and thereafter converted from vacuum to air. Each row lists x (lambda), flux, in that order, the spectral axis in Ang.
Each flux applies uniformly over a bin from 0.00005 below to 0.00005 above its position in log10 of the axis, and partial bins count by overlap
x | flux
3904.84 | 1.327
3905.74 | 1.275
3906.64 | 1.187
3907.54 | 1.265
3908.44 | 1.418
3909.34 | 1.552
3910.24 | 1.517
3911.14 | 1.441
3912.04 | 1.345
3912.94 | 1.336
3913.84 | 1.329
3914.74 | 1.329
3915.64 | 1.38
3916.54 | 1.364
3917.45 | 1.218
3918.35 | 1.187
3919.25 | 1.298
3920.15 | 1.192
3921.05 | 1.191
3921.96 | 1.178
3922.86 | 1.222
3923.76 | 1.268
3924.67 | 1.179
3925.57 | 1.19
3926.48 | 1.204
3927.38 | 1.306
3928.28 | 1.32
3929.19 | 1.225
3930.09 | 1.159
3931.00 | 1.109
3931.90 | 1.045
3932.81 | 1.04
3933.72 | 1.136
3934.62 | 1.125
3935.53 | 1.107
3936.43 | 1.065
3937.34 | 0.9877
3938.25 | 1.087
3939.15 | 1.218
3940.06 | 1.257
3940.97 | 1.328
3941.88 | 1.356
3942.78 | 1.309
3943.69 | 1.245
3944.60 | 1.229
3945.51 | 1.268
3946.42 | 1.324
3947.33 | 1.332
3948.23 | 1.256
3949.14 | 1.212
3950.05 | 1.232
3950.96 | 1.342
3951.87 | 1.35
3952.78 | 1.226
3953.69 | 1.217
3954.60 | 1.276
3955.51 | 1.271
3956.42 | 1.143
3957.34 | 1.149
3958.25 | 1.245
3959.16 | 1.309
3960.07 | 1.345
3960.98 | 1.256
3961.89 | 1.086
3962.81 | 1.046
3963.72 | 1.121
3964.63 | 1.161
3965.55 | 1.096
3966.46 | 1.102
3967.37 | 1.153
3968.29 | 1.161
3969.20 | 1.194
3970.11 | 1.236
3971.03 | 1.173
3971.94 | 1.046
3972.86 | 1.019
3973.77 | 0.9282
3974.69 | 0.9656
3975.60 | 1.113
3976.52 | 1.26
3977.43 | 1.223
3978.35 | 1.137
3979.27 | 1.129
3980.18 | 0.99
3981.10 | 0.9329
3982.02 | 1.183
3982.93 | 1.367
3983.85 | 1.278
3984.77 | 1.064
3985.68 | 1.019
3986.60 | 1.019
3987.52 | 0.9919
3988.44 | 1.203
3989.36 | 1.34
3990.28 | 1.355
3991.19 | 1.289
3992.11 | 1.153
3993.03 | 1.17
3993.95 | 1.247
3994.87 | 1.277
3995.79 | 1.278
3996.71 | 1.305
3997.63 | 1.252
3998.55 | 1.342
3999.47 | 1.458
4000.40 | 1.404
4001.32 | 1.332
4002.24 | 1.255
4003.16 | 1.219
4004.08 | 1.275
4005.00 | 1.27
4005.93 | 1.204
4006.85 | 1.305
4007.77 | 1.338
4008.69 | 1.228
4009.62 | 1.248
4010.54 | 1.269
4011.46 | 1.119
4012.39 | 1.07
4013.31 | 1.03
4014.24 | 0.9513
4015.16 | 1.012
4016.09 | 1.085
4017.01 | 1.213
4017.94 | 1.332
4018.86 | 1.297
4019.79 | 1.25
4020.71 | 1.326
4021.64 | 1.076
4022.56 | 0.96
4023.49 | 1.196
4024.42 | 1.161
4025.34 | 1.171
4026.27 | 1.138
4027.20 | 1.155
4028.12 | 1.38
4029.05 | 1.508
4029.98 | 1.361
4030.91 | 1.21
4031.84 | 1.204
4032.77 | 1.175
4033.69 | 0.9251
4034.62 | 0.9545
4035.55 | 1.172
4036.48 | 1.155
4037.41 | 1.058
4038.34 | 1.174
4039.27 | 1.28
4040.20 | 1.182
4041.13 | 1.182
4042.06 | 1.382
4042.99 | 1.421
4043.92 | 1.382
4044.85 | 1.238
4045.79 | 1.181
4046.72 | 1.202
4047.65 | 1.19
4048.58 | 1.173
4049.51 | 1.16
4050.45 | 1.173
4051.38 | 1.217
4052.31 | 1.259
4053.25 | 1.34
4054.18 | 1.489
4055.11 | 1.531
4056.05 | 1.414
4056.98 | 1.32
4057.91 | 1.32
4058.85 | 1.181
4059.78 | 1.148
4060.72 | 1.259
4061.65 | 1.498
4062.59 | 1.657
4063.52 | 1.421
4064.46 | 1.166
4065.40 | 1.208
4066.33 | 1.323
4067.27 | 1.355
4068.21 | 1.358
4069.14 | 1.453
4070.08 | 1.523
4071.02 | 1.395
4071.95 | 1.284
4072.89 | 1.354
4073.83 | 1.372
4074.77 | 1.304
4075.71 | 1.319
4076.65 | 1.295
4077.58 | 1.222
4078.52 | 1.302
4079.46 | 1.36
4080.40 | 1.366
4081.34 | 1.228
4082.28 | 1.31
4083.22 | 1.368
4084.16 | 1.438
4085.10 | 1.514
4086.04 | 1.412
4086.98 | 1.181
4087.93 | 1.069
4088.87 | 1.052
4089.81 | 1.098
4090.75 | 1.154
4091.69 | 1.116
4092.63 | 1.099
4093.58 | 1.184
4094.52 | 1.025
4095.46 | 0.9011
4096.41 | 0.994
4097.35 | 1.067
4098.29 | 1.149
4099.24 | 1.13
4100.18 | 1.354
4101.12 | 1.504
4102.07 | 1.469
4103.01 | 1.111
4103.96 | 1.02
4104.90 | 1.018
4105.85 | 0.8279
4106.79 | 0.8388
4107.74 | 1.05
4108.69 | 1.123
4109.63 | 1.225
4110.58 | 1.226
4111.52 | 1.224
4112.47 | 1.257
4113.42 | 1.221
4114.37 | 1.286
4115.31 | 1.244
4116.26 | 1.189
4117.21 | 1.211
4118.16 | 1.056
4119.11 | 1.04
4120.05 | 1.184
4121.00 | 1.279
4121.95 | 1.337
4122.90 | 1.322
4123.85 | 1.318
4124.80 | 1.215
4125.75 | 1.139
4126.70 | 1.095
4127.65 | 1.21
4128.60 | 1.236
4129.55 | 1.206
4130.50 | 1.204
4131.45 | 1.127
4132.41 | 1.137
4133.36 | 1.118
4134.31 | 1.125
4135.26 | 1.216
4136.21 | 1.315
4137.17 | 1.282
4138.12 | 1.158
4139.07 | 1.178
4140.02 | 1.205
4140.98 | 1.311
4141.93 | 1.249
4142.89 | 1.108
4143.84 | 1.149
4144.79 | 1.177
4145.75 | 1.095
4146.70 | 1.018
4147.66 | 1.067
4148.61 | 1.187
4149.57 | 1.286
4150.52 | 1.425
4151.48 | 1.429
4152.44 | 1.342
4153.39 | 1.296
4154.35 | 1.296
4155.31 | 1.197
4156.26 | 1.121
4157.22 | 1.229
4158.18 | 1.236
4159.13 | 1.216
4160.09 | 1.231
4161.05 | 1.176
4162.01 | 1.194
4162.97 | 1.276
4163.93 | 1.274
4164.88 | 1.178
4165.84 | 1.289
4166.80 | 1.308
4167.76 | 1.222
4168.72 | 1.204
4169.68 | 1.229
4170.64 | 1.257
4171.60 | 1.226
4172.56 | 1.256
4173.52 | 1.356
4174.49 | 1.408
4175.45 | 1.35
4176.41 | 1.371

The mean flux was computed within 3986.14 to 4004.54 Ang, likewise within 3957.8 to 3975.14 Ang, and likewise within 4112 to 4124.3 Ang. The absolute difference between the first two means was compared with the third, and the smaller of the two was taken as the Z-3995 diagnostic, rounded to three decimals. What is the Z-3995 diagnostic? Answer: 0.119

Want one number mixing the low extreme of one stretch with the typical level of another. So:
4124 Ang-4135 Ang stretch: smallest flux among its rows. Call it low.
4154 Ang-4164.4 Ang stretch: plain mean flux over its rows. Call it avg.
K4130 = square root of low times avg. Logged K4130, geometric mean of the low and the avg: 1.16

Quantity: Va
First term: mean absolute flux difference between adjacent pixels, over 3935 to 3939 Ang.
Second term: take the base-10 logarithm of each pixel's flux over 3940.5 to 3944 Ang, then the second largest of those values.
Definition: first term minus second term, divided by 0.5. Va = -0.10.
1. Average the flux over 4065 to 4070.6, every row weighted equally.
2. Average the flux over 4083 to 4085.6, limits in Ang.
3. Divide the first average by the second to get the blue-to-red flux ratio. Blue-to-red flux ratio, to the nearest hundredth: 0.95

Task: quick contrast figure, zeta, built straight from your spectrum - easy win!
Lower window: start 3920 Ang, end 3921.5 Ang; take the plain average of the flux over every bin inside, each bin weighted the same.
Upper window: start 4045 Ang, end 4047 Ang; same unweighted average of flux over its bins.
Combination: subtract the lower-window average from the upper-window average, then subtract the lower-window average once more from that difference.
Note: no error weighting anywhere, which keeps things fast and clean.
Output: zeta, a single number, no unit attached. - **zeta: -1.19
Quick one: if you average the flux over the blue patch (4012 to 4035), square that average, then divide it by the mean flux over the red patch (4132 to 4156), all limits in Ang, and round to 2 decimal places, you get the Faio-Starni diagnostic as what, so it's 1.12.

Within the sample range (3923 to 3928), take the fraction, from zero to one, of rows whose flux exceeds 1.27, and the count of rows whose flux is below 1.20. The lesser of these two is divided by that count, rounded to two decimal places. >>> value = 0.10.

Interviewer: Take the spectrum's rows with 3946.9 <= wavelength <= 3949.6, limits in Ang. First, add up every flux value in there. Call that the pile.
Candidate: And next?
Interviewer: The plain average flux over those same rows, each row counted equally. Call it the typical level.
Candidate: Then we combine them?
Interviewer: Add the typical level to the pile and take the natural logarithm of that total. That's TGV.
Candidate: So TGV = 1.62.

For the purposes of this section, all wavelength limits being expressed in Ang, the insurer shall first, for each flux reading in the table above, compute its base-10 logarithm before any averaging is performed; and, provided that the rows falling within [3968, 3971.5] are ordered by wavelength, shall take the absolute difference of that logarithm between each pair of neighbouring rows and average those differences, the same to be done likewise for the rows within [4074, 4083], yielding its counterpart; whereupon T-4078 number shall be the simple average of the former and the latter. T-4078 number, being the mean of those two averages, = 0.018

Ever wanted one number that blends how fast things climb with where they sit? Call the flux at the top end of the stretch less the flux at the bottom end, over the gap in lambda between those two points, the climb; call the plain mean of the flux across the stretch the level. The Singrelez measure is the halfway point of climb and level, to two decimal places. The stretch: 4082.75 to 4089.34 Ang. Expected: 0.62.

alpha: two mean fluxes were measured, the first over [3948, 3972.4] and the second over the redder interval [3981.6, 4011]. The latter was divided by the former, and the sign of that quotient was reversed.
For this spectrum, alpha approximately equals -1.04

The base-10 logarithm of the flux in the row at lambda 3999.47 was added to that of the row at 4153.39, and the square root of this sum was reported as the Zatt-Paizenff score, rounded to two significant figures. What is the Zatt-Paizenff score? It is 0.53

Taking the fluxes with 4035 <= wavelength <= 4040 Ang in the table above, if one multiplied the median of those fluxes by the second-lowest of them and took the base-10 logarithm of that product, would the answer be 0.13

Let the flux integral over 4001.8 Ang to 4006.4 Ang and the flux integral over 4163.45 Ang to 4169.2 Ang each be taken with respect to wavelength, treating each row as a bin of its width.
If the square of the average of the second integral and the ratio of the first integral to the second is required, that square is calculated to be 16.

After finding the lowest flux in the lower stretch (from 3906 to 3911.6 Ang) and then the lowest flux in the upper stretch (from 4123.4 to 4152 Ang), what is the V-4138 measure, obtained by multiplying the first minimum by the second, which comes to 1.21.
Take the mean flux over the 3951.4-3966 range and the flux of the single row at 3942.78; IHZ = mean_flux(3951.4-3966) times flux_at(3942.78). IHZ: 1.58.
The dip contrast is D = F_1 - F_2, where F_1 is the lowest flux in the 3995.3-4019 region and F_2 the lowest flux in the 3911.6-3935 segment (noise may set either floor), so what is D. -0.09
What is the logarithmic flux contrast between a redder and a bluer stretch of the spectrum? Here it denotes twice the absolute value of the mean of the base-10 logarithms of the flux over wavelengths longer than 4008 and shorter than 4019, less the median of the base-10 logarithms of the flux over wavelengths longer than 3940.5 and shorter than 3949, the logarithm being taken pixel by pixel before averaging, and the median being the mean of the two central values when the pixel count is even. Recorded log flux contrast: 0.114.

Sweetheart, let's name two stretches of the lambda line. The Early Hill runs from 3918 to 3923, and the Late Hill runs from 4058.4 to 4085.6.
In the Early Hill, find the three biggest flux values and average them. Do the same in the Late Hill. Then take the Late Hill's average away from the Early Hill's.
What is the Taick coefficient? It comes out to -0.33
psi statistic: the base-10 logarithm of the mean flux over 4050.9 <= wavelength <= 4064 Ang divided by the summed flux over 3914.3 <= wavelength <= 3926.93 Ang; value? -1.107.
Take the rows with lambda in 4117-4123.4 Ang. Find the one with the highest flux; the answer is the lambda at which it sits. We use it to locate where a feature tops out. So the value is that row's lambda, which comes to 4121.95 Ang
